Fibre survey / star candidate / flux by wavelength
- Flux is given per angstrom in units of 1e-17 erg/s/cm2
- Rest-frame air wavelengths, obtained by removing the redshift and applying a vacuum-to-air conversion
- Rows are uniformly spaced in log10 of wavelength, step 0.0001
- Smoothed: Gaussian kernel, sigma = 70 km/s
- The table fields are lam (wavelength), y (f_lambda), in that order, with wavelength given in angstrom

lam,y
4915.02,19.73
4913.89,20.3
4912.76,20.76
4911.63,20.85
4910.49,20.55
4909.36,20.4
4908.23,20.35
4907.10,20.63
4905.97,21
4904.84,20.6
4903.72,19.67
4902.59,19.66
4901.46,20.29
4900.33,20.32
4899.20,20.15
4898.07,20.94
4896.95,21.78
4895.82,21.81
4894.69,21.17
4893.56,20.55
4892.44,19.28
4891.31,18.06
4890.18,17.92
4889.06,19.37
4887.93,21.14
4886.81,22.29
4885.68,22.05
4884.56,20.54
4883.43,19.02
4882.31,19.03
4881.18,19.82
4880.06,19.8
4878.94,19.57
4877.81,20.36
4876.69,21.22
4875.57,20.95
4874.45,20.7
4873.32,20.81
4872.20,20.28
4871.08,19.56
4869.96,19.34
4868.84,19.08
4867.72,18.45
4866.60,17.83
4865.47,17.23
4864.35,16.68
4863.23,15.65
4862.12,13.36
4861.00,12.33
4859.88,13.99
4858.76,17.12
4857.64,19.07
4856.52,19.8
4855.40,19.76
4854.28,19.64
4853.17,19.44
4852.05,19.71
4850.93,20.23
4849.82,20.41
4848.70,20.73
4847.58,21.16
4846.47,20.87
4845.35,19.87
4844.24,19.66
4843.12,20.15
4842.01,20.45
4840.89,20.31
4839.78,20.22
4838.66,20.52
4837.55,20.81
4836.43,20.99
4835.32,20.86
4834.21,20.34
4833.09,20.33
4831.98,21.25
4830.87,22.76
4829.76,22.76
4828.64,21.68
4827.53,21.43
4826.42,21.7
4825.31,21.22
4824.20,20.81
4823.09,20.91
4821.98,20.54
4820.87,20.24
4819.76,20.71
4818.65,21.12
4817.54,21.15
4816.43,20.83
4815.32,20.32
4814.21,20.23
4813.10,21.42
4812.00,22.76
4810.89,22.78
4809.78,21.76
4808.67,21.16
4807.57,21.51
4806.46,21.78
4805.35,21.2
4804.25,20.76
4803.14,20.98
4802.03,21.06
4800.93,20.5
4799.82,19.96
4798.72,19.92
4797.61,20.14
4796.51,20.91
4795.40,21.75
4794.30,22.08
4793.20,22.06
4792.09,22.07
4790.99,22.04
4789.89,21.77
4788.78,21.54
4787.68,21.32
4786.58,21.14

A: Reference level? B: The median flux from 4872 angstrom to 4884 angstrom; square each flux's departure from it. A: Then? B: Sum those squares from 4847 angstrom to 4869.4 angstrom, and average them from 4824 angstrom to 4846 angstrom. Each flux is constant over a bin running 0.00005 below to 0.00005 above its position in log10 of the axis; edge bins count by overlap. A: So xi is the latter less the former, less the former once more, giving -438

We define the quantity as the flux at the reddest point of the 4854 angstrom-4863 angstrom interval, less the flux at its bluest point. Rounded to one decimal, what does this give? -6.3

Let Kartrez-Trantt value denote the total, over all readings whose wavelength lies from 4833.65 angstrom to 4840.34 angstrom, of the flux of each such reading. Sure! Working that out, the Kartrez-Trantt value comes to 124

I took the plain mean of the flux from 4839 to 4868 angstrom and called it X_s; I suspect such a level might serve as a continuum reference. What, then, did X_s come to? 18.6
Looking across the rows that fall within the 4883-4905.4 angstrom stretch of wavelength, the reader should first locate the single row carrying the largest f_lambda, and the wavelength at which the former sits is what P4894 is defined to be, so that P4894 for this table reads 4886.81 angstrom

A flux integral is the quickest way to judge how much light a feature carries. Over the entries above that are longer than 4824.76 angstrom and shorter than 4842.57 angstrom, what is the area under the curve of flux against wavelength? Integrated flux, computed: 376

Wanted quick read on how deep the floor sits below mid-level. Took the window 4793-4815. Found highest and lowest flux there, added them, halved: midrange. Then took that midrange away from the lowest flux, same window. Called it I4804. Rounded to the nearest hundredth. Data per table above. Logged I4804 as -1.43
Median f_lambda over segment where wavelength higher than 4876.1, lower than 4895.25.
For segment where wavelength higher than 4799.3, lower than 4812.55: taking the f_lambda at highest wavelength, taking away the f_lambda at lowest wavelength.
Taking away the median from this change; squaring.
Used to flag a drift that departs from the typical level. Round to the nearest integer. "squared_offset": 290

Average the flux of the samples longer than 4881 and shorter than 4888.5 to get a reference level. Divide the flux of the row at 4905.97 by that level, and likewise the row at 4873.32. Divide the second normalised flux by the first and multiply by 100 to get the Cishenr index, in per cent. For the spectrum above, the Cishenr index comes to 99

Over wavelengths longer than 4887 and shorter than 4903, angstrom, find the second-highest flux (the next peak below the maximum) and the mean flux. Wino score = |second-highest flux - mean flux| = 1.6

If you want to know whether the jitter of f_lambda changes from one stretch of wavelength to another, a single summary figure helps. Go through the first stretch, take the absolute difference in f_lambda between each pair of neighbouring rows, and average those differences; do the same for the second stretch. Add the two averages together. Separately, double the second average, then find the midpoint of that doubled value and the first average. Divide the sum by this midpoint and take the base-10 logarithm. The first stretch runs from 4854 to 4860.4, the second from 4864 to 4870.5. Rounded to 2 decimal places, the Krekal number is 0.18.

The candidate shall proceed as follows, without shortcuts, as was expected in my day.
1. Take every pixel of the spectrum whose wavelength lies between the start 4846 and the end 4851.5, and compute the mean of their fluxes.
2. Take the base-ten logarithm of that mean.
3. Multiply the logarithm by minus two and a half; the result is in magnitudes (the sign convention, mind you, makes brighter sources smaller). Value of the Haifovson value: -3.289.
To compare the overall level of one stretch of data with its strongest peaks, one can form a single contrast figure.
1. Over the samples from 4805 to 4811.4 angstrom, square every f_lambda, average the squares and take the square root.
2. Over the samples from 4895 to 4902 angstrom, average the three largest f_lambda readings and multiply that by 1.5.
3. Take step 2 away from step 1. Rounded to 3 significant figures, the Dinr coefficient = -10.6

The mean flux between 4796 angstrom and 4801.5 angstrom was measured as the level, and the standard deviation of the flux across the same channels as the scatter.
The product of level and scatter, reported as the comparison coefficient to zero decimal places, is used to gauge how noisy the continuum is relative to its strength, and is 8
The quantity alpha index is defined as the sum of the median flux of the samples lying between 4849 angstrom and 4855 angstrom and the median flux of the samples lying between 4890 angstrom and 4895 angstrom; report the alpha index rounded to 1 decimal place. 39.0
